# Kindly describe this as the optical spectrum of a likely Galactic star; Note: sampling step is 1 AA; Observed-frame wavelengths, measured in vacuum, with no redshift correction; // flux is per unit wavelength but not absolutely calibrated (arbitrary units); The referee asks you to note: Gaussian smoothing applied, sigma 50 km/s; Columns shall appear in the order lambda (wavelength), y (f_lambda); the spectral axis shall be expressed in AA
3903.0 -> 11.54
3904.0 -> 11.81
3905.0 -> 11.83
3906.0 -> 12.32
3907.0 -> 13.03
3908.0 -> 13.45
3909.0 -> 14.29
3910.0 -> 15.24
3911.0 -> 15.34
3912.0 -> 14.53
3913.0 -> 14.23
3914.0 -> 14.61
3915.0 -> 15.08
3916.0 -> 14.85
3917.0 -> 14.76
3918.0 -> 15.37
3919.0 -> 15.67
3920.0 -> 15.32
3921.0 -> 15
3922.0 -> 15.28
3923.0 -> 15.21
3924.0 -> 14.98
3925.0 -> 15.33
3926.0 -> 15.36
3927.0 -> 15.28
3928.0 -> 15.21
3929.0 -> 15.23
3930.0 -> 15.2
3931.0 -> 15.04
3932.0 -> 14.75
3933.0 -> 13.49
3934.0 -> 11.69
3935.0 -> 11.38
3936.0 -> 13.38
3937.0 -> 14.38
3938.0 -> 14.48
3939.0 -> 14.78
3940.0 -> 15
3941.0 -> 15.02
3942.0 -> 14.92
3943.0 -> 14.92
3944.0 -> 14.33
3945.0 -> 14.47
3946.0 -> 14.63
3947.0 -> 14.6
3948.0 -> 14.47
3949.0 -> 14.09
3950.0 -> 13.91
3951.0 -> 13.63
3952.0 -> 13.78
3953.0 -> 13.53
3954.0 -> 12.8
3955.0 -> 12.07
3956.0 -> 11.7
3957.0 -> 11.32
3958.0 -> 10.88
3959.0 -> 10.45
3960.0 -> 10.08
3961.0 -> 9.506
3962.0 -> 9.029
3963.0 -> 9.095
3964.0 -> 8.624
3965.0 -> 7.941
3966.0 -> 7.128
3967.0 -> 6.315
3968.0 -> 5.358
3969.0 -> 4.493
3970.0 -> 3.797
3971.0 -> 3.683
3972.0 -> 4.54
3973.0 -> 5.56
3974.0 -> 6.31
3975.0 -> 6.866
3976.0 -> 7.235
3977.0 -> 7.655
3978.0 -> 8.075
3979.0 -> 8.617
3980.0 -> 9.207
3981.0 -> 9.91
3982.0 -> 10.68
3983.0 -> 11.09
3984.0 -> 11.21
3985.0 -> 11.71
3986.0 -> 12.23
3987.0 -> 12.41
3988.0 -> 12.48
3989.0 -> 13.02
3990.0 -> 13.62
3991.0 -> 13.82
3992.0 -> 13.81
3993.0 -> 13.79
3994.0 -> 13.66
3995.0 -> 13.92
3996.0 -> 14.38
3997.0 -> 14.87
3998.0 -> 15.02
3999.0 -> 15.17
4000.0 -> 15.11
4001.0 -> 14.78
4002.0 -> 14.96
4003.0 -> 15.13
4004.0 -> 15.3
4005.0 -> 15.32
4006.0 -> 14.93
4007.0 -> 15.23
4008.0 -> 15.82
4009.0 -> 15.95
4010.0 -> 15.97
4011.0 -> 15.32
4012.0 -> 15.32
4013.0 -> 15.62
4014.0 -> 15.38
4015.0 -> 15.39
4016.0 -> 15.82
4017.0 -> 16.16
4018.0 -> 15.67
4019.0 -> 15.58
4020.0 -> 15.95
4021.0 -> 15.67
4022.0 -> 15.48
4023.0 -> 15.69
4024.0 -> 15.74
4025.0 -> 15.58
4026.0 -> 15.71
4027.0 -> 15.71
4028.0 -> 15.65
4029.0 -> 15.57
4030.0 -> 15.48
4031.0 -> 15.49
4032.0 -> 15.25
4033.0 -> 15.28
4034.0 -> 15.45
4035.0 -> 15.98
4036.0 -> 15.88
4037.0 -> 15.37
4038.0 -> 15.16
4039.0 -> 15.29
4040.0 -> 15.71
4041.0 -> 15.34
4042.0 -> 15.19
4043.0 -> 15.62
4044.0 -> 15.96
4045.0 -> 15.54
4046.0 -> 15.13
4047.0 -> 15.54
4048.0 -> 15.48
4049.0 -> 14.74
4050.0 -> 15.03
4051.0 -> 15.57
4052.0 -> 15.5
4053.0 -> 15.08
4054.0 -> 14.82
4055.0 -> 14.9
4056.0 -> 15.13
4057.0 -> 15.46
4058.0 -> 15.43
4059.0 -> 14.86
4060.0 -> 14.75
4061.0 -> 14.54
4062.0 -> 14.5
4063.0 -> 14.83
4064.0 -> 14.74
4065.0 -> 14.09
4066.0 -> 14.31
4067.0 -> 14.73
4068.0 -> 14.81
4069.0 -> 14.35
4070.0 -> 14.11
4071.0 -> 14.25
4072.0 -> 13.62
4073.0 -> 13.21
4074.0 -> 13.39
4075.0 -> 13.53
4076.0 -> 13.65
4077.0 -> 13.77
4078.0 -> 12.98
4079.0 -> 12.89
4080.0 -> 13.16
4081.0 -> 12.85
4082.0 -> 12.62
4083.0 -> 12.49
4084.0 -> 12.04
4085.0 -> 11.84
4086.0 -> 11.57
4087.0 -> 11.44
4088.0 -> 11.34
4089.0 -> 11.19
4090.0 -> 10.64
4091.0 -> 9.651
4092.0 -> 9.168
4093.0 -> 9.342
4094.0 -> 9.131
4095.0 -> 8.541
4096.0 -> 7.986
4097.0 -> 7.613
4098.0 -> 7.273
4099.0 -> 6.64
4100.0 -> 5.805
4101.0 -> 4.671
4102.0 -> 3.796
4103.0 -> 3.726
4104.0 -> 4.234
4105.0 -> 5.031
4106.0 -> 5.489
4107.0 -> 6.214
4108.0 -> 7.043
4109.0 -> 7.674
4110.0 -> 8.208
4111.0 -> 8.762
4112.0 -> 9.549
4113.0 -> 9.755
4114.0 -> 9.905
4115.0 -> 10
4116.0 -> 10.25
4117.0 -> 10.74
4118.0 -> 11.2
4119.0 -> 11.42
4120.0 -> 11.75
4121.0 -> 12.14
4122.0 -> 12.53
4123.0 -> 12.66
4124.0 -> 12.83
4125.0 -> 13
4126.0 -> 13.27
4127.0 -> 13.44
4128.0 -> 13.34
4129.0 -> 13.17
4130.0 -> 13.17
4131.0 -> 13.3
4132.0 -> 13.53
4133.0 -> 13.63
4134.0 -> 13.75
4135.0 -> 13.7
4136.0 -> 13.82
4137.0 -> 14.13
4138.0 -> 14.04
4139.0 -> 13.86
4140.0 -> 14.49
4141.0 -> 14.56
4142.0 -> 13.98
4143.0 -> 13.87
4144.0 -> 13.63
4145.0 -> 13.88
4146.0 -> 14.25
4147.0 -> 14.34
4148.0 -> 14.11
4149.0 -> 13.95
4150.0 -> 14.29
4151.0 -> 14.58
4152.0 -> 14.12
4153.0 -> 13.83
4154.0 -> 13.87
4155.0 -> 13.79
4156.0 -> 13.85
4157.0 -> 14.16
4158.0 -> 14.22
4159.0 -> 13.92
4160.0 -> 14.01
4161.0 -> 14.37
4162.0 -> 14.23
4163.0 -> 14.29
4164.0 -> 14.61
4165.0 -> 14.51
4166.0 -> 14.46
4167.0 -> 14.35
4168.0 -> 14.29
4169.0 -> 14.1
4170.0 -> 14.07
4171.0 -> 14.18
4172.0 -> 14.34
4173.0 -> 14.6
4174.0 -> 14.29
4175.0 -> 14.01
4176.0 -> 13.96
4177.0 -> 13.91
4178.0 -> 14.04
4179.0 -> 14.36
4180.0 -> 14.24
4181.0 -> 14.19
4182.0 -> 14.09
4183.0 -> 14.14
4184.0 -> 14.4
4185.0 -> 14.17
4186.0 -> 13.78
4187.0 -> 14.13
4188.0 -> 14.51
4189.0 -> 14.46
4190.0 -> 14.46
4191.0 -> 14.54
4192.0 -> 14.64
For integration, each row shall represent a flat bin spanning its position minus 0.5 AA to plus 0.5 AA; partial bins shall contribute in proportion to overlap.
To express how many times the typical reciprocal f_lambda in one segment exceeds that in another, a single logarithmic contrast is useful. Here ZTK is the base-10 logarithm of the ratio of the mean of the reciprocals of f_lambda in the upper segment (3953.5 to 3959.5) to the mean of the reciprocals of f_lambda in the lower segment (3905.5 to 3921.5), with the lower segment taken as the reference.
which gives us 0.10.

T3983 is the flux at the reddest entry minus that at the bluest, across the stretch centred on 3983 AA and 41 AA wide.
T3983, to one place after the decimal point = 6.0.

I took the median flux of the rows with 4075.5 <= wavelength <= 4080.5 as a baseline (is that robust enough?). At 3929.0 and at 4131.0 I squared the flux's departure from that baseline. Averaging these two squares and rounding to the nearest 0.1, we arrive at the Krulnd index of 2.2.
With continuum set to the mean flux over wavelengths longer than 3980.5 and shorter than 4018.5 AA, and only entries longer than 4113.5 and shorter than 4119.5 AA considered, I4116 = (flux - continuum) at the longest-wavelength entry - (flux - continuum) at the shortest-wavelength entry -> 1.5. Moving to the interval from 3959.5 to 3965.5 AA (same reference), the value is -2.1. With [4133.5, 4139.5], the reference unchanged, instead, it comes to 0.1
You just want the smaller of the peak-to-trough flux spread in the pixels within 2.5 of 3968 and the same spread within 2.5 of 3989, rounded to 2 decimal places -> 1.41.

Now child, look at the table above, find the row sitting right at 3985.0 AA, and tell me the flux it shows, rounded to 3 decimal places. 11.710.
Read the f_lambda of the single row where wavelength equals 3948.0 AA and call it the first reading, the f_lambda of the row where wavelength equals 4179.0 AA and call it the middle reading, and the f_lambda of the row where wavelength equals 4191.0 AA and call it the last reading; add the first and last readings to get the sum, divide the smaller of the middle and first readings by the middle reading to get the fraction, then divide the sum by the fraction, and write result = 29.0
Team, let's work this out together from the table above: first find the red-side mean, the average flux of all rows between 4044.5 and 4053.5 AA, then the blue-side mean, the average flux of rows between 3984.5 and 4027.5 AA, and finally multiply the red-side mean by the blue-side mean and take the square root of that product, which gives 15.1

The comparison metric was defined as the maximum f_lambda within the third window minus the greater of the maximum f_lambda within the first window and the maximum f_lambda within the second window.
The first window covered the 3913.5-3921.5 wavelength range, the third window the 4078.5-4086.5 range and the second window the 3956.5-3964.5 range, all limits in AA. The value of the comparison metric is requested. -3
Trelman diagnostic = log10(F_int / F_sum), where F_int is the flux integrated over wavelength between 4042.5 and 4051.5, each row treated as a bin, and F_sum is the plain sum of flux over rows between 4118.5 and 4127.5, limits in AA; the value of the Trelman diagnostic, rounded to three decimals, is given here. 0.089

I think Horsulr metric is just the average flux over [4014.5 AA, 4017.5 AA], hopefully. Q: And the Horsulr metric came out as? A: 15.8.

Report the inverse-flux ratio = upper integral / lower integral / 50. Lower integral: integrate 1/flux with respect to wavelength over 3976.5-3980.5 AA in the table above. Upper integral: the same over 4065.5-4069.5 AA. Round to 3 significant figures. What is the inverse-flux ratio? 0.0115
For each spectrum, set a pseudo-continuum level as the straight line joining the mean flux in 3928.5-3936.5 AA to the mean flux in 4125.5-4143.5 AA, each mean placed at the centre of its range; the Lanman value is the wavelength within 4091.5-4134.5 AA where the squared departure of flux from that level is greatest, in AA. 4103.0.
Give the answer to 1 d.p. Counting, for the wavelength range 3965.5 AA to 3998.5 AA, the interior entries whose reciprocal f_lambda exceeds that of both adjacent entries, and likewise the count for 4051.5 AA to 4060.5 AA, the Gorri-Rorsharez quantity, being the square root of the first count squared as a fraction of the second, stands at 2.0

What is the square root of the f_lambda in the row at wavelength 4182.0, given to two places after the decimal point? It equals 3.75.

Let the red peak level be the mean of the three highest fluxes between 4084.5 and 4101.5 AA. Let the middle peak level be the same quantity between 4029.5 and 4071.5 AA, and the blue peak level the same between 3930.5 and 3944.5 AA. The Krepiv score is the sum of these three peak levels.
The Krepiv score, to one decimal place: 42.6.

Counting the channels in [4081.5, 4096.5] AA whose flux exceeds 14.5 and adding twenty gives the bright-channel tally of 20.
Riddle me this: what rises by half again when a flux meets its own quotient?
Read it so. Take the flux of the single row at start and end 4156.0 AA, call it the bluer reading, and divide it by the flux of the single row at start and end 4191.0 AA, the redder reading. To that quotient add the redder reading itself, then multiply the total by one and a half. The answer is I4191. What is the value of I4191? 23.2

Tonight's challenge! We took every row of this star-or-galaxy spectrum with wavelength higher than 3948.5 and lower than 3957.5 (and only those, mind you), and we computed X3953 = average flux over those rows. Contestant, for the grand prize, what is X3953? 13.0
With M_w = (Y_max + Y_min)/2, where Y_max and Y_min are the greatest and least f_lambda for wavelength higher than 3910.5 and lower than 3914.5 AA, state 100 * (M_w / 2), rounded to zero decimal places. 739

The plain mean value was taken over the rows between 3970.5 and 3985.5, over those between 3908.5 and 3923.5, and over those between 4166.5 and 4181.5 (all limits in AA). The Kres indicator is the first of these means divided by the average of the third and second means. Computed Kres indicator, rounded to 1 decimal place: 0.6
